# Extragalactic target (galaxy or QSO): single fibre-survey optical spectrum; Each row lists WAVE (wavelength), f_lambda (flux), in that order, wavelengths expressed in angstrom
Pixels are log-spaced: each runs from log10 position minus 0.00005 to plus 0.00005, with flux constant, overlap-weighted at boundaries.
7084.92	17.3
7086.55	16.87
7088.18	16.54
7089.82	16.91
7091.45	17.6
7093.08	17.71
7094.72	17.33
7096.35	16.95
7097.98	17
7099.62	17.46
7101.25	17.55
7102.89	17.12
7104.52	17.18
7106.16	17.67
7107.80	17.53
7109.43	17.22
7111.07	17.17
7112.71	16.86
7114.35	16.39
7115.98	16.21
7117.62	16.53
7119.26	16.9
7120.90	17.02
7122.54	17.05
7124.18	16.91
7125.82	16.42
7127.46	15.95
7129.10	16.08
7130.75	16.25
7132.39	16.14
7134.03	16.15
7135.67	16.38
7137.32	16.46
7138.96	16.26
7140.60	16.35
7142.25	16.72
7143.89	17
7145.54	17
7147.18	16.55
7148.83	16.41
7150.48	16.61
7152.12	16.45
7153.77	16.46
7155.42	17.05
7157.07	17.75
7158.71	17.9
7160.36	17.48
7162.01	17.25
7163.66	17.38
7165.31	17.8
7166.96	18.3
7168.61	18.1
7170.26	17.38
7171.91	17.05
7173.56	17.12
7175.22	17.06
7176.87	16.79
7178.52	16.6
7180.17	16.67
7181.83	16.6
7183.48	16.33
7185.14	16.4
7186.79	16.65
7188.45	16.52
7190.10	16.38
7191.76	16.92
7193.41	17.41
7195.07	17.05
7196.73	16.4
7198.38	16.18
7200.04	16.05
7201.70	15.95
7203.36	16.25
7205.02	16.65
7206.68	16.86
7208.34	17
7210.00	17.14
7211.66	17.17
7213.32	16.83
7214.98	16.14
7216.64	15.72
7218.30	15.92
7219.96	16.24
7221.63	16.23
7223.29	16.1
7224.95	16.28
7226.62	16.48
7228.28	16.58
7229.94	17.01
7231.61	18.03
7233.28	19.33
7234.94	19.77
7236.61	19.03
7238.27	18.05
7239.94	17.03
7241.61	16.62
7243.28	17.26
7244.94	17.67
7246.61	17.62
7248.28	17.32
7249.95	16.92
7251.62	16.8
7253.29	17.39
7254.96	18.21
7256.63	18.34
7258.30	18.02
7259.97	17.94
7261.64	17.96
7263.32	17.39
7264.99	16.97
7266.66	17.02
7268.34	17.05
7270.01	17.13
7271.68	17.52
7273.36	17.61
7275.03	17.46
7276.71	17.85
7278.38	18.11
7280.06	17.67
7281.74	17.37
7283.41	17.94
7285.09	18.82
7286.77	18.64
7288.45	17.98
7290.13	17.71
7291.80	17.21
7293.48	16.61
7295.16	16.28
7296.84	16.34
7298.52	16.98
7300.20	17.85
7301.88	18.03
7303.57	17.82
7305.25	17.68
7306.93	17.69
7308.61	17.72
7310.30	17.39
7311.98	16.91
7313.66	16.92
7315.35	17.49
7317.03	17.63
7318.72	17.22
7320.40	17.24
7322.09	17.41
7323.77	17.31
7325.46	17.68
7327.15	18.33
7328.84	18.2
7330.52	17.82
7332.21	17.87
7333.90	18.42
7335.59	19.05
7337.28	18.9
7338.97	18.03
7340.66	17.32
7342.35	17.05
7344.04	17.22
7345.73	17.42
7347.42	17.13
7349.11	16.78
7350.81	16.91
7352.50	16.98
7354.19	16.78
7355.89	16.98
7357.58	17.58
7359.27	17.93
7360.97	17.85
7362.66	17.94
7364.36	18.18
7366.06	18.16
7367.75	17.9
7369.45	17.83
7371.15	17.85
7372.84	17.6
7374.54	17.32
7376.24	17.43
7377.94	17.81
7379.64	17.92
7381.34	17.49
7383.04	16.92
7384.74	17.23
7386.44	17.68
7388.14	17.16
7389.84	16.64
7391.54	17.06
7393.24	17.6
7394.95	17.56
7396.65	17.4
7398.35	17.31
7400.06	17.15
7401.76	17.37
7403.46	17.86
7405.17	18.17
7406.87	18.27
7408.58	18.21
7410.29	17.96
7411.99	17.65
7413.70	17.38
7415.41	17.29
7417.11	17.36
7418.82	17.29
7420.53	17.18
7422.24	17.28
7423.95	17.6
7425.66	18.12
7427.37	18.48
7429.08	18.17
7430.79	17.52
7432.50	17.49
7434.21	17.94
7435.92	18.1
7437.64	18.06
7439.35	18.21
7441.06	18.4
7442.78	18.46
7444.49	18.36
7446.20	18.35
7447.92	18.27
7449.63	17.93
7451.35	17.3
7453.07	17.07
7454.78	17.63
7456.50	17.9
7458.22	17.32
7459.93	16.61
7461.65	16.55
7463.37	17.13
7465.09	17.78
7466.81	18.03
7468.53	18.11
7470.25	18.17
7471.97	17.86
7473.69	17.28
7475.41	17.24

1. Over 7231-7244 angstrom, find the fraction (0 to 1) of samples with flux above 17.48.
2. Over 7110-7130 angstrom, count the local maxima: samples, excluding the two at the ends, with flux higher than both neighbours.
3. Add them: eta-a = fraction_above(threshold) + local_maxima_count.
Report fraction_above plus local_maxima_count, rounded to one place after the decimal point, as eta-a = 1.6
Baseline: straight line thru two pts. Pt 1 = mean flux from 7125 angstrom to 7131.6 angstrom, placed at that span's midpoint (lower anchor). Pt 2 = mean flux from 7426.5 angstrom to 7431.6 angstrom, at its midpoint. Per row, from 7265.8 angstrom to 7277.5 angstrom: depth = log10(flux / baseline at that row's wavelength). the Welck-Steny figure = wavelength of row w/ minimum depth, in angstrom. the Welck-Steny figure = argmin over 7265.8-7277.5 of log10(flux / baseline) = 7266.66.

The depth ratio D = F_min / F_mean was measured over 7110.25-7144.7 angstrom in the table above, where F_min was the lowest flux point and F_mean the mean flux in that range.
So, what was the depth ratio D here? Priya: 0.965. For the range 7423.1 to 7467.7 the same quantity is 0.930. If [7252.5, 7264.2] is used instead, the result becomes 0.972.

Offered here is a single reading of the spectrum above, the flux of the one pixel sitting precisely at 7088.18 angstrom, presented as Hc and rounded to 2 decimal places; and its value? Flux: 16.54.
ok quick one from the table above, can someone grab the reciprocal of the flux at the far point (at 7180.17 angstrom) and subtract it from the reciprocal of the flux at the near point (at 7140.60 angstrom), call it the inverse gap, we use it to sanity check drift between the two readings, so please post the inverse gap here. 0.0012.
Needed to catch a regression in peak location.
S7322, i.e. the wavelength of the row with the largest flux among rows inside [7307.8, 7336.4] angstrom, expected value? 7335.59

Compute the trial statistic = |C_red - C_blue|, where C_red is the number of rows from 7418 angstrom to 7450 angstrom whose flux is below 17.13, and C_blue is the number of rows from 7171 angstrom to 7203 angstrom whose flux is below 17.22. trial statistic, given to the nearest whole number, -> 18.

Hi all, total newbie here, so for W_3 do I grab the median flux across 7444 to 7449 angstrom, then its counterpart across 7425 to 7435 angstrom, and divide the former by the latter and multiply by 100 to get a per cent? 102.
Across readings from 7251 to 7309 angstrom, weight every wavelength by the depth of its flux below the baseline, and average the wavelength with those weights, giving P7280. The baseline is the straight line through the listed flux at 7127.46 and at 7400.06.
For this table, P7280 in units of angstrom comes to 7278.2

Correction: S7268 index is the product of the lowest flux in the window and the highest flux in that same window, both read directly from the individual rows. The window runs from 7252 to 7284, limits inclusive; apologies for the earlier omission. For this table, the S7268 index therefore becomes 311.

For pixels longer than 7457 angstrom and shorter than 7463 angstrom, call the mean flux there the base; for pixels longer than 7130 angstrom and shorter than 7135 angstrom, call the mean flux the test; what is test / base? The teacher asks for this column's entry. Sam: 0.96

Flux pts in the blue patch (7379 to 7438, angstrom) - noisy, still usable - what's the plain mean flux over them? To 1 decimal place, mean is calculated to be 17.6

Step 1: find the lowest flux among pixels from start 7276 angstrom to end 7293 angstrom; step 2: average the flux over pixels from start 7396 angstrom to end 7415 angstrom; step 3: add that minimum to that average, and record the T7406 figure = 34.9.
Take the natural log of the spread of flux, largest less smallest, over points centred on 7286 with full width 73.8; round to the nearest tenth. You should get 0.9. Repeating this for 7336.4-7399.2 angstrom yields 0.8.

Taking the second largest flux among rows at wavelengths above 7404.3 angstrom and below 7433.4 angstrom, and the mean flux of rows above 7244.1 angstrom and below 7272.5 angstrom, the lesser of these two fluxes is 17.5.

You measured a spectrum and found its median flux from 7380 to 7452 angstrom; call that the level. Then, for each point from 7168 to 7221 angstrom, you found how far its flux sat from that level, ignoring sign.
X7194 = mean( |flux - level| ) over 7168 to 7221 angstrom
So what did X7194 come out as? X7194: 1.0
